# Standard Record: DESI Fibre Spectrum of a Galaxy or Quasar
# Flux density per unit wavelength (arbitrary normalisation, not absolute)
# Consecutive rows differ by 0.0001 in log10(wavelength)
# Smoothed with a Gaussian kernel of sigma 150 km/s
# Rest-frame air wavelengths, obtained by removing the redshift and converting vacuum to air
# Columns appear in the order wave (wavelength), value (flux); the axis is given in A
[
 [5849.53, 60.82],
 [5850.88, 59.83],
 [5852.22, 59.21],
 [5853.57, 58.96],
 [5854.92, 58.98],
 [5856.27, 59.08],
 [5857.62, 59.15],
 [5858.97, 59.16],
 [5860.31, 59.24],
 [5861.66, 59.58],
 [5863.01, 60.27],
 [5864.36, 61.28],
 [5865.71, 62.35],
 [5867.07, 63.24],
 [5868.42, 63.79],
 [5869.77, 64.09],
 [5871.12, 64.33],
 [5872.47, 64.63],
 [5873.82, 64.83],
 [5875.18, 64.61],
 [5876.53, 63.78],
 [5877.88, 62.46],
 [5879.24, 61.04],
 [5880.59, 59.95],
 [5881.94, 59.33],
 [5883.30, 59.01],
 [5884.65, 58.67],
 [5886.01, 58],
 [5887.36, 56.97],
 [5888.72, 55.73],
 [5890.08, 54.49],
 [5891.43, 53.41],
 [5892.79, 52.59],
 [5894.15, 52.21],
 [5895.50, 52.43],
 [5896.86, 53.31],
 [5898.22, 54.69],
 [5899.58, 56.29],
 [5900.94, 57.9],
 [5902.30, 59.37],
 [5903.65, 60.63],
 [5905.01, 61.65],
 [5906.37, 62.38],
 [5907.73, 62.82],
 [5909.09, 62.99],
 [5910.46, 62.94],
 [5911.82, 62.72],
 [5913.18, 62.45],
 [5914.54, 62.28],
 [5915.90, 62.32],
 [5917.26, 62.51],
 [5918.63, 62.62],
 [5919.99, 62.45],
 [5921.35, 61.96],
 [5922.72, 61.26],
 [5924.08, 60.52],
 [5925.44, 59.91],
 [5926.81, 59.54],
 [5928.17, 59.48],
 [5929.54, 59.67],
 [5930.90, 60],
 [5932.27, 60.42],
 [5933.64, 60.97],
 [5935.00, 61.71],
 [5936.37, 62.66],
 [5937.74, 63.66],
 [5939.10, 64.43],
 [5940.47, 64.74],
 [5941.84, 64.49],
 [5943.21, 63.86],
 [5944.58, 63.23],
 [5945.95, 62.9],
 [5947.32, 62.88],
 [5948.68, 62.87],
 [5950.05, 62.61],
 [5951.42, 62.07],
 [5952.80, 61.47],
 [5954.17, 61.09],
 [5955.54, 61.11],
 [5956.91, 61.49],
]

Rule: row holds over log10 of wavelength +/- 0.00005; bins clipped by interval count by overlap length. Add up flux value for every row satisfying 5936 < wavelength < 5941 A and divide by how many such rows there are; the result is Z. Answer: 64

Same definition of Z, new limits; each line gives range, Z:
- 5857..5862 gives 59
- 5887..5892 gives 55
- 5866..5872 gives 64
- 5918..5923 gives 62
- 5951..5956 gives 61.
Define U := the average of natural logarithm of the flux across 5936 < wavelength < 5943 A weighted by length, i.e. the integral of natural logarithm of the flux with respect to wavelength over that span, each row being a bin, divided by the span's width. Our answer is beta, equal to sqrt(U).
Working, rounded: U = 4.16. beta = 2.04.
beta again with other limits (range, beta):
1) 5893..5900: 2.00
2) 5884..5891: 2.01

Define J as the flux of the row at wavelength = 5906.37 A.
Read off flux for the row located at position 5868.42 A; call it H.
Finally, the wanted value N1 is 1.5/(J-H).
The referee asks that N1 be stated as -1.1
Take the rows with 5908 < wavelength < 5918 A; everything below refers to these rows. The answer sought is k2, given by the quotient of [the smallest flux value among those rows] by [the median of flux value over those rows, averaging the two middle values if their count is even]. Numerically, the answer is 0.996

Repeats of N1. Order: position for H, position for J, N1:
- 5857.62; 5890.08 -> -0.3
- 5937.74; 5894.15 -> -0.1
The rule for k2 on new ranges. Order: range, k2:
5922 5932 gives 0.993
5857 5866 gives 0.993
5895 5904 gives 0.931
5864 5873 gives 0.961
